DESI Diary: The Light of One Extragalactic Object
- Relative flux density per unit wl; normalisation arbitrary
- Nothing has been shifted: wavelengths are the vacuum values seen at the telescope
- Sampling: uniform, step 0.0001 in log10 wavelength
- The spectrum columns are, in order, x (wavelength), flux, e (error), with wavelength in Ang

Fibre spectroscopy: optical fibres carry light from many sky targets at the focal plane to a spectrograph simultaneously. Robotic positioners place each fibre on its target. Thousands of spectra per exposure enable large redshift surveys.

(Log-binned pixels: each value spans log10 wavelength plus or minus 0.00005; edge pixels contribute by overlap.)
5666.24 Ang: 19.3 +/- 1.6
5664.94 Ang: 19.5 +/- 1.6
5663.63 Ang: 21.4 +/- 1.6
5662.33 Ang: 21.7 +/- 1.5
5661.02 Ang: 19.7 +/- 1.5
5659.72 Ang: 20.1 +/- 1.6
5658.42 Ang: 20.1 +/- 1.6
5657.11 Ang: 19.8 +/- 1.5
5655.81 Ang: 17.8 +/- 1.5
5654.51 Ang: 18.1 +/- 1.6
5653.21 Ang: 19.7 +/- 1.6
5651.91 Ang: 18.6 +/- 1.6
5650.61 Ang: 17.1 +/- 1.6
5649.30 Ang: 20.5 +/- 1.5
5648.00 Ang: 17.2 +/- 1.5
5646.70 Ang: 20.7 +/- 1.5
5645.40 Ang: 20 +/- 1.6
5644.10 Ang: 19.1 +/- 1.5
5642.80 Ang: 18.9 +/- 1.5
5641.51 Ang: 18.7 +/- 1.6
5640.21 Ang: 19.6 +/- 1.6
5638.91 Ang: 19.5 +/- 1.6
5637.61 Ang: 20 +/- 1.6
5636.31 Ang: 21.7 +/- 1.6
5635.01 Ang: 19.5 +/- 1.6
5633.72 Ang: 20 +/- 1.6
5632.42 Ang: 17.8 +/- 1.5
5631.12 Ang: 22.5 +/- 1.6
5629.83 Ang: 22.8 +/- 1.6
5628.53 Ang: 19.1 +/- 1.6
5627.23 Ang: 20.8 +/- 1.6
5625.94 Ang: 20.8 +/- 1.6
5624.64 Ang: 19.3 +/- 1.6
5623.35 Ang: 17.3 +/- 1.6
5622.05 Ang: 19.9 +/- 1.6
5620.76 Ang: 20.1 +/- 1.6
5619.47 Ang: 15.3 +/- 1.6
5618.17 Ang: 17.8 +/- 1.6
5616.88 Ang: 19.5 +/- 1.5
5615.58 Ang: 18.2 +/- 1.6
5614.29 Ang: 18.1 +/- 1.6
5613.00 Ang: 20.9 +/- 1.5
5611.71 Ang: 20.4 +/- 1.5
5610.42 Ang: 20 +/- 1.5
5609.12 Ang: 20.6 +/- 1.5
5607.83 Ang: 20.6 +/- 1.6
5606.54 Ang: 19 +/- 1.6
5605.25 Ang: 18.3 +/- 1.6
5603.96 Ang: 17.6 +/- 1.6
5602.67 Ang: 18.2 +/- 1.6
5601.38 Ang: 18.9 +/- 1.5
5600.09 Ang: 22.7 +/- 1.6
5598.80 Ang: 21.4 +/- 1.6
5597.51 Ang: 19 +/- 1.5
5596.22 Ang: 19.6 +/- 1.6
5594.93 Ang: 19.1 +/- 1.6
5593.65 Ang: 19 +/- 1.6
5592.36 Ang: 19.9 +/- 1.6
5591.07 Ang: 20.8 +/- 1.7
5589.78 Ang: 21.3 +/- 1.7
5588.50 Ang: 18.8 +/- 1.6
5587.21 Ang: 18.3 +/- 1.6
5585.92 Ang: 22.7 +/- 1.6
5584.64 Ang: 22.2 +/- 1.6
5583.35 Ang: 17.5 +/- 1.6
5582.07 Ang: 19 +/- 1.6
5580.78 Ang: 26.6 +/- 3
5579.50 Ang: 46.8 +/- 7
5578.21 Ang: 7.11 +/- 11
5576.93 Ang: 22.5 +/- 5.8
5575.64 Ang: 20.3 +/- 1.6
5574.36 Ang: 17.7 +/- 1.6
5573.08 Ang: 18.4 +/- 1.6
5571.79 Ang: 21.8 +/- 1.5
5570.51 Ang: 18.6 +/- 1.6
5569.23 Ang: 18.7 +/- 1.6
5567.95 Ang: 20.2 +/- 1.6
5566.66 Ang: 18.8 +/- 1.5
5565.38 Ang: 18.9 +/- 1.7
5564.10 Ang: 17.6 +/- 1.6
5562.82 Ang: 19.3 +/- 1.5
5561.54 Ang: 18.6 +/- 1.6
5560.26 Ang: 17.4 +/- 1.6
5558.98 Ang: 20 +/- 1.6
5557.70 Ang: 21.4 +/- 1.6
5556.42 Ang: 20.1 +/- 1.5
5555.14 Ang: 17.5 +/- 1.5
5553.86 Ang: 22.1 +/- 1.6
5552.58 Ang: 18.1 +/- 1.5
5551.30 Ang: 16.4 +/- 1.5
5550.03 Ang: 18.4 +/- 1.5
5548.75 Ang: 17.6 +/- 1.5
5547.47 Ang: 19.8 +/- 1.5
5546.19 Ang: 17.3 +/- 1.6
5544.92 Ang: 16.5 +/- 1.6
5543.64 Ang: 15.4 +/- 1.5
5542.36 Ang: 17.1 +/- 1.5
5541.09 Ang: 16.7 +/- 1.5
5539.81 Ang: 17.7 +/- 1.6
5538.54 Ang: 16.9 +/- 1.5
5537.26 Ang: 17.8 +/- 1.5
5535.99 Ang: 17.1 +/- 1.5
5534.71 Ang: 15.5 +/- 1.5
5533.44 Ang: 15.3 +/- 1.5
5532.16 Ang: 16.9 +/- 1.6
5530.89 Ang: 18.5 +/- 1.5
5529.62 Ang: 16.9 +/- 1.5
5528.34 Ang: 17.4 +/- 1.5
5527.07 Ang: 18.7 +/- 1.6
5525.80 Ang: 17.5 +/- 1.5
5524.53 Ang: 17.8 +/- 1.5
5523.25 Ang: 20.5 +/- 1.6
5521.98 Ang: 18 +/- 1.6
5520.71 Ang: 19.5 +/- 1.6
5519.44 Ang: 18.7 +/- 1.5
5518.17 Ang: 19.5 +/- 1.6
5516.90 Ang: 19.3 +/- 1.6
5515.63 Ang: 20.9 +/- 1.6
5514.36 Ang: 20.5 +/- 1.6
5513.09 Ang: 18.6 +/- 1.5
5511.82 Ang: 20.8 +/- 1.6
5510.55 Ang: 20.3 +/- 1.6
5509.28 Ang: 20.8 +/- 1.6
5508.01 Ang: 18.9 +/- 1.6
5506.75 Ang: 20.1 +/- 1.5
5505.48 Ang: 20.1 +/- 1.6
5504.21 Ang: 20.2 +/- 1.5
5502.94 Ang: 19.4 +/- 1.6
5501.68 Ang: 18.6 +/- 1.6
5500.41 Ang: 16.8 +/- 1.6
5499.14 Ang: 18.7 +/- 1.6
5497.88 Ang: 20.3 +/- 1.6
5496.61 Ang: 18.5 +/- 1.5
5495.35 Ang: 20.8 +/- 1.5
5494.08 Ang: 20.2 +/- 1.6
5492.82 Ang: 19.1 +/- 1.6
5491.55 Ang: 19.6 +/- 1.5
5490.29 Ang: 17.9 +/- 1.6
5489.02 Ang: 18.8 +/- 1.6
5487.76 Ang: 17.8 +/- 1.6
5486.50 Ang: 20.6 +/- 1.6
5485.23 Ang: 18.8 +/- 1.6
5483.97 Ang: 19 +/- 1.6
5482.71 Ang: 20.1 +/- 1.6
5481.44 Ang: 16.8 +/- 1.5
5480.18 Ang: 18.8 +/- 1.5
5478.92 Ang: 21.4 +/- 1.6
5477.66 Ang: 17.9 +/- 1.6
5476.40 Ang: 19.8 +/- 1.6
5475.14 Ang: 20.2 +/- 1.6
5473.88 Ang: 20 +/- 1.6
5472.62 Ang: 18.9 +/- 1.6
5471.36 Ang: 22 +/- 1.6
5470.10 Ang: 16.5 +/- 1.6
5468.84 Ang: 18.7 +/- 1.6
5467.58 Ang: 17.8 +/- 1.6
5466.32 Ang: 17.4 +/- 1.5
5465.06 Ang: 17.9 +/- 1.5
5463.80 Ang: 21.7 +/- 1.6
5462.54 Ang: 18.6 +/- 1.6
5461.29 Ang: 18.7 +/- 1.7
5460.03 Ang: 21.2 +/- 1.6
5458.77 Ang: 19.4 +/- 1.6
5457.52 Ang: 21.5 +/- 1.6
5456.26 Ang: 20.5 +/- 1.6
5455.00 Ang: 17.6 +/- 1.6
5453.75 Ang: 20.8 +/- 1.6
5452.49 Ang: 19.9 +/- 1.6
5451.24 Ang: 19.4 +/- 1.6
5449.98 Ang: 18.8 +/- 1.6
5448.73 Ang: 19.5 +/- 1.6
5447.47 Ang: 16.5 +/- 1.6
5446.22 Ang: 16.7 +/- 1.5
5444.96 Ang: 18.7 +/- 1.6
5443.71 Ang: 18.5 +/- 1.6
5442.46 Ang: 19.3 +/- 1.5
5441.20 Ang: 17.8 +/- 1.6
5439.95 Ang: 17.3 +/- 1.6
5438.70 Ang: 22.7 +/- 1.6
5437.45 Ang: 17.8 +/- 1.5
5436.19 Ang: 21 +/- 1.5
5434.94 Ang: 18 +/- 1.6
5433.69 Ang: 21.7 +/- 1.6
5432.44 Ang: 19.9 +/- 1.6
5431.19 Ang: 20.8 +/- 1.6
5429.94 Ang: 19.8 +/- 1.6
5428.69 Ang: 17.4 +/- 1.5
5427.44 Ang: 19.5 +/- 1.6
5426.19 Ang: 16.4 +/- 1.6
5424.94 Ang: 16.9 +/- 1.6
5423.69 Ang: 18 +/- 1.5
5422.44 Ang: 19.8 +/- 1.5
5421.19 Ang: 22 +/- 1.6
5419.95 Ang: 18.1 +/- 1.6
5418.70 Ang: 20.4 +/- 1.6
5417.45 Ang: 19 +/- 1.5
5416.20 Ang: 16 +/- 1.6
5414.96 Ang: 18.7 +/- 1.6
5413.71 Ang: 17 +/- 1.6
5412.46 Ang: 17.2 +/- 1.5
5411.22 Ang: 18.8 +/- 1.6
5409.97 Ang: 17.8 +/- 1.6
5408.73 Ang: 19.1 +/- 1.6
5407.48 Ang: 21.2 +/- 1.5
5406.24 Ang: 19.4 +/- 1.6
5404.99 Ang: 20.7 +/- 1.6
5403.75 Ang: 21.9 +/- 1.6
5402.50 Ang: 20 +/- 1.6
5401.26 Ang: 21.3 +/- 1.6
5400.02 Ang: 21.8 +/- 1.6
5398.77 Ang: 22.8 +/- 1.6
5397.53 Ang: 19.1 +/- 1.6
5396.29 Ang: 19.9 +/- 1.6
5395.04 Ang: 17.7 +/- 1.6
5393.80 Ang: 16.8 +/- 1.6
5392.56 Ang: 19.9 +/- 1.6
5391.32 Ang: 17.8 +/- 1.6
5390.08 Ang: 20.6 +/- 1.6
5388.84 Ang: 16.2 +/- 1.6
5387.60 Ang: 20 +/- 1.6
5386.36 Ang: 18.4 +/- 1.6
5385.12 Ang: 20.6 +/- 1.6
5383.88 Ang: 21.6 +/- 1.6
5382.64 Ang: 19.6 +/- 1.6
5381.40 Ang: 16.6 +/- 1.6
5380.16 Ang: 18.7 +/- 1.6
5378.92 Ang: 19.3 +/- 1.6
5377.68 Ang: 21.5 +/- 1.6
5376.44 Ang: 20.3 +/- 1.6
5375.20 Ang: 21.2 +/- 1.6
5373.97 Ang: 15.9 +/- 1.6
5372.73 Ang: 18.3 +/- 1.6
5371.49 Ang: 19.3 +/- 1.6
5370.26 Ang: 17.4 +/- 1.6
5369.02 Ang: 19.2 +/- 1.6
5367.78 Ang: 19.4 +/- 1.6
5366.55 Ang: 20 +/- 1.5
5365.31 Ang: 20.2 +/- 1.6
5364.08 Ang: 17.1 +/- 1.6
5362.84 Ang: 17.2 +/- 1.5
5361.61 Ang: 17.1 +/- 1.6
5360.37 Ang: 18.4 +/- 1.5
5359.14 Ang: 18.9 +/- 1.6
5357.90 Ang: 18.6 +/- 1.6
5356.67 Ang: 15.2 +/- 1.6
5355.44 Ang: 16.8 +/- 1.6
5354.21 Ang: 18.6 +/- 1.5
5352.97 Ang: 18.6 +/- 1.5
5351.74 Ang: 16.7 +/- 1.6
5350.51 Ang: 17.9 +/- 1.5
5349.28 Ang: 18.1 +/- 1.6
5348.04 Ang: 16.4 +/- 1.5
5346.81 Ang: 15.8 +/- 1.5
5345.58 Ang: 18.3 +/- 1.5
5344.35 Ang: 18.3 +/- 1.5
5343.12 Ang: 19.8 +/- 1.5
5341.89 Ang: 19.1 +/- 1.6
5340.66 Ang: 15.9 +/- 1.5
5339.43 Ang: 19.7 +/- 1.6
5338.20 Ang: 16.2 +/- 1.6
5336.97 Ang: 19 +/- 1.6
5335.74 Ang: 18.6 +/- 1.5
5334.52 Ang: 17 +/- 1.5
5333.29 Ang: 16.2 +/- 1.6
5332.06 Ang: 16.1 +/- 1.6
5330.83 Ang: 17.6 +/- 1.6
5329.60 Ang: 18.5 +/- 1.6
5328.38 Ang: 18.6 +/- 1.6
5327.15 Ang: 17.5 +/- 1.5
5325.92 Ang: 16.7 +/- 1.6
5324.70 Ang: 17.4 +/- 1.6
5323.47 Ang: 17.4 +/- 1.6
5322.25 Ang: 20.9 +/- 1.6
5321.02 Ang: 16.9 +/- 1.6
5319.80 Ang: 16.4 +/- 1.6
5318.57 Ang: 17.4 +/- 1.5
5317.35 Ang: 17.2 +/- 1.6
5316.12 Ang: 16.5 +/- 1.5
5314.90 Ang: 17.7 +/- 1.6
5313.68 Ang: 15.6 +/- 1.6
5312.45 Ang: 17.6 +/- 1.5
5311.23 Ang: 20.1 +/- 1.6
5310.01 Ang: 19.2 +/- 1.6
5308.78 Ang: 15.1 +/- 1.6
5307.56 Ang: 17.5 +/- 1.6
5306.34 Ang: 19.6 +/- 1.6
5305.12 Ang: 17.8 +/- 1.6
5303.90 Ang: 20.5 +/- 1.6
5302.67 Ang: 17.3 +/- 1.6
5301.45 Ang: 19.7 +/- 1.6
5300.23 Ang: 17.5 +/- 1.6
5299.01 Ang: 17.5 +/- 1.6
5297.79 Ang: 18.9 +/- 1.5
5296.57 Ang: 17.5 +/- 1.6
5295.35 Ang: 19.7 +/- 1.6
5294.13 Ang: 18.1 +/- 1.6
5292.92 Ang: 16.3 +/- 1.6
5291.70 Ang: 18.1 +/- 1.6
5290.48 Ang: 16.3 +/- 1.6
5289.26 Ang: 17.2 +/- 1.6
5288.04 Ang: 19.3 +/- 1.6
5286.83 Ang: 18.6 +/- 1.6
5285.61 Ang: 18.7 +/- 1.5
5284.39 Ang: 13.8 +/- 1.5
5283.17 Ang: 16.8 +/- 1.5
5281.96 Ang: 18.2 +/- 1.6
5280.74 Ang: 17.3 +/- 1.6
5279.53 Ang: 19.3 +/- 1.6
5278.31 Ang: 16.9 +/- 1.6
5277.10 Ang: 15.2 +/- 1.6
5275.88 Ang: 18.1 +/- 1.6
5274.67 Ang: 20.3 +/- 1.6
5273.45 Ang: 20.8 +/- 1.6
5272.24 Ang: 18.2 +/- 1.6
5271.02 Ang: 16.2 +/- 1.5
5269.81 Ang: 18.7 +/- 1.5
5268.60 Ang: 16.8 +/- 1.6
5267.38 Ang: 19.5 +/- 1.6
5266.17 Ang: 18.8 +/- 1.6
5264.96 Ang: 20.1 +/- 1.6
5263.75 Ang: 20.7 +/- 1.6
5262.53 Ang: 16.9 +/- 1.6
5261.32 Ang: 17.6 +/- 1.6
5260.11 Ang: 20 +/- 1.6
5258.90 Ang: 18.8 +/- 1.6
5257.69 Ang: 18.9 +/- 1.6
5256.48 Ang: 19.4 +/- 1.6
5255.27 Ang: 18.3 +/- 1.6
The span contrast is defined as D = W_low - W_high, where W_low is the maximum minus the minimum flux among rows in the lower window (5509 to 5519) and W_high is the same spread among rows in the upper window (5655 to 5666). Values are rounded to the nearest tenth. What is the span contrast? -1.6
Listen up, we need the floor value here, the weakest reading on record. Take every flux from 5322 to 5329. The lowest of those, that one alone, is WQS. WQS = 16.7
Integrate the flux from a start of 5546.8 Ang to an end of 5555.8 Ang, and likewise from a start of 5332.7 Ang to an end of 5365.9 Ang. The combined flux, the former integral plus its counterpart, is 757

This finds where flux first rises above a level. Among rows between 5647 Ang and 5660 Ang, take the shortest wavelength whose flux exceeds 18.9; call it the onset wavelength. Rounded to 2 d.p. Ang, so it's 5649.30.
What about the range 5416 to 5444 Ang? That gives 5417.45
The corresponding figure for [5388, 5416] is 5390.08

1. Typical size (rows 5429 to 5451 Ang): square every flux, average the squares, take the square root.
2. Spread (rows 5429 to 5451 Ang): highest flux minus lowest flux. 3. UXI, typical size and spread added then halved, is 12.7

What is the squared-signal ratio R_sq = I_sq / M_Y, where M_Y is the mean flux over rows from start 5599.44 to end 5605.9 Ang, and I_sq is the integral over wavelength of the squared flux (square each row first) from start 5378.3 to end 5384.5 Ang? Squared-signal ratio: 120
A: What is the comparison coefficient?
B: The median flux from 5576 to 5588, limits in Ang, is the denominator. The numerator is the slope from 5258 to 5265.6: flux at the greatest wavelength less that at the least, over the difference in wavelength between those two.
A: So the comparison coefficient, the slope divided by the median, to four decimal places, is 0.0097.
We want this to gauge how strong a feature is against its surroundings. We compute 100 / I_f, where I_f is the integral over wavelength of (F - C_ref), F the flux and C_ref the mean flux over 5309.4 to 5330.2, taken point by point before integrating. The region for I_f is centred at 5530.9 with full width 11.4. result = -13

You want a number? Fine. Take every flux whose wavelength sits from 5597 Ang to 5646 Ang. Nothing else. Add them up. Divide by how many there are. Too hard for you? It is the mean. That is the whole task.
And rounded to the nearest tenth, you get 19.6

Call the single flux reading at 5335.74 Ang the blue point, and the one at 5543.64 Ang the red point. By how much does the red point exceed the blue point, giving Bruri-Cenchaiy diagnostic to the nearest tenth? -3.2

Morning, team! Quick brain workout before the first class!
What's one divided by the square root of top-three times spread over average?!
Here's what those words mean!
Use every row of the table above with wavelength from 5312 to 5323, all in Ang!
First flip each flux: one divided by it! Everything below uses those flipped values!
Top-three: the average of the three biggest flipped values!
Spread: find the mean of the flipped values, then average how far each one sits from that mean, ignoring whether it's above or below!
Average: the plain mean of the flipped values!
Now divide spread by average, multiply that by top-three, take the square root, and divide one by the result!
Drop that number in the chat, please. 17.9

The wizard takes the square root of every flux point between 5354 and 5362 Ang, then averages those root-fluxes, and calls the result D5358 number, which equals 4.20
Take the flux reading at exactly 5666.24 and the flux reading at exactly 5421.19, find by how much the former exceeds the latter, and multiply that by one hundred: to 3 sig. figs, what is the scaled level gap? -270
